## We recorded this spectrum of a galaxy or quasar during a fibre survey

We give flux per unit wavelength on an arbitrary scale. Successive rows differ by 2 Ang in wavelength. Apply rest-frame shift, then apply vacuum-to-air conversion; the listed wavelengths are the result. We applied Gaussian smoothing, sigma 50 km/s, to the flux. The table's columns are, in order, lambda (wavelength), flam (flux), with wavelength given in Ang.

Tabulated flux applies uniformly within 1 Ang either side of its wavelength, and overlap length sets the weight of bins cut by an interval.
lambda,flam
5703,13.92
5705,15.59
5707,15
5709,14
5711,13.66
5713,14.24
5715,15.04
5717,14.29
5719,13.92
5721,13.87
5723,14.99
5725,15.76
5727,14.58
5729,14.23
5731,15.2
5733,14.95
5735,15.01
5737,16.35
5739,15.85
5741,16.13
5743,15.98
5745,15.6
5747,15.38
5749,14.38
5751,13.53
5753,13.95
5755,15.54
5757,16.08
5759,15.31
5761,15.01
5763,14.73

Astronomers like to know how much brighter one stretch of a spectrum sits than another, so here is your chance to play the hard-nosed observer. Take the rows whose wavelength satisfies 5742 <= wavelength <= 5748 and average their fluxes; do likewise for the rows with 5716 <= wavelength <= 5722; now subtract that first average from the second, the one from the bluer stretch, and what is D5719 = -1.6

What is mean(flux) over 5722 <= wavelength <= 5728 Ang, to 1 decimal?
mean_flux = 15.1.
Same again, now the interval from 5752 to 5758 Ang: 15.2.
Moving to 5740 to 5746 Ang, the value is 15.9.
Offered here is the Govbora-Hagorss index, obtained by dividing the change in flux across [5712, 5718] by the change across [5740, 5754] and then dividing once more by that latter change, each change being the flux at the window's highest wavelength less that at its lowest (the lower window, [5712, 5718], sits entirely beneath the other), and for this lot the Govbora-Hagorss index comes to 0.0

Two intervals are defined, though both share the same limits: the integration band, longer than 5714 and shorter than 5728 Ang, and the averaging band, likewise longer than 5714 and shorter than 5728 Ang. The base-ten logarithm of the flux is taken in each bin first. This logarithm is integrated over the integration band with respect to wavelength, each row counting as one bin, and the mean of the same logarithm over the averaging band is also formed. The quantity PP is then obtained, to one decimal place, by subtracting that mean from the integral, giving 15.1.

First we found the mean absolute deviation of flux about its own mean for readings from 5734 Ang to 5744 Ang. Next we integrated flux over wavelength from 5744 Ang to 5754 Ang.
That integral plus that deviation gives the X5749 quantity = 146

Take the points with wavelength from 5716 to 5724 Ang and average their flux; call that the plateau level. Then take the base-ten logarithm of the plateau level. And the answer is 1.15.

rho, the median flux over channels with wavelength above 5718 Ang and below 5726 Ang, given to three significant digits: 14.5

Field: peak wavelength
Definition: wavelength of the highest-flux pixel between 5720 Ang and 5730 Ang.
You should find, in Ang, 5725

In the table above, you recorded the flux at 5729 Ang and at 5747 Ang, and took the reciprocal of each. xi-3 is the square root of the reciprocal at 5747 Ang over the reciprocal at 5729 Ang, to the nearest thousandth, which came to 0.962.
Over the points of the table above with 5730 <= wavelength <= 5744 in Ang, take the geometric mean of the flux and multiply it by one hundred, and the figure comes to 1563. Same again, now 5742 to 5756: 1488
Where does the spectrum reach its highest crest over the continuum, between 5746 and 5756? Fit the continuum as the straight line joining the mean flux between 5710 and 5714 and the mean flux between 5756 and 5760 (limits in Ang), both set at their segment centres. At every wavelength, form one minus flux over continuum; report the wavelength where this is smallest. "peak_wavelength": 5747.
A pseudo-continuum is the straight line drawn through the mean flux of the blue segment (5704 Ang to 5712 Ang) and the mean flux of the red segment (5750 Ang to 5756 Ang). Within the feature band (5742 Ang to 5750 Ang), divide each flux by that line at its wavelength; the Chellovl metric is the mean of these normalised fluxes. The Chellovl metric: 1.07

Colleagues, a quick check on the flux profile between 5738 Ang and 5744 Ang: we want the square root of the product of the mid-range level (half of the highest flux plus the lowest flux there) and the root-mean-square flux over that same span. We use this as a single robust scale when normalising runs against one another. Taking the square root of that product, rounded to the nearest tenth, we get 16.0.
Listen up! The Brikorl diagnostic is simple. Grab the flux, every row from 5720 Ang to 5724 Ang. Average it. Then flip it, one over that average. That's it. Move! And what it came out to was 0.0693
